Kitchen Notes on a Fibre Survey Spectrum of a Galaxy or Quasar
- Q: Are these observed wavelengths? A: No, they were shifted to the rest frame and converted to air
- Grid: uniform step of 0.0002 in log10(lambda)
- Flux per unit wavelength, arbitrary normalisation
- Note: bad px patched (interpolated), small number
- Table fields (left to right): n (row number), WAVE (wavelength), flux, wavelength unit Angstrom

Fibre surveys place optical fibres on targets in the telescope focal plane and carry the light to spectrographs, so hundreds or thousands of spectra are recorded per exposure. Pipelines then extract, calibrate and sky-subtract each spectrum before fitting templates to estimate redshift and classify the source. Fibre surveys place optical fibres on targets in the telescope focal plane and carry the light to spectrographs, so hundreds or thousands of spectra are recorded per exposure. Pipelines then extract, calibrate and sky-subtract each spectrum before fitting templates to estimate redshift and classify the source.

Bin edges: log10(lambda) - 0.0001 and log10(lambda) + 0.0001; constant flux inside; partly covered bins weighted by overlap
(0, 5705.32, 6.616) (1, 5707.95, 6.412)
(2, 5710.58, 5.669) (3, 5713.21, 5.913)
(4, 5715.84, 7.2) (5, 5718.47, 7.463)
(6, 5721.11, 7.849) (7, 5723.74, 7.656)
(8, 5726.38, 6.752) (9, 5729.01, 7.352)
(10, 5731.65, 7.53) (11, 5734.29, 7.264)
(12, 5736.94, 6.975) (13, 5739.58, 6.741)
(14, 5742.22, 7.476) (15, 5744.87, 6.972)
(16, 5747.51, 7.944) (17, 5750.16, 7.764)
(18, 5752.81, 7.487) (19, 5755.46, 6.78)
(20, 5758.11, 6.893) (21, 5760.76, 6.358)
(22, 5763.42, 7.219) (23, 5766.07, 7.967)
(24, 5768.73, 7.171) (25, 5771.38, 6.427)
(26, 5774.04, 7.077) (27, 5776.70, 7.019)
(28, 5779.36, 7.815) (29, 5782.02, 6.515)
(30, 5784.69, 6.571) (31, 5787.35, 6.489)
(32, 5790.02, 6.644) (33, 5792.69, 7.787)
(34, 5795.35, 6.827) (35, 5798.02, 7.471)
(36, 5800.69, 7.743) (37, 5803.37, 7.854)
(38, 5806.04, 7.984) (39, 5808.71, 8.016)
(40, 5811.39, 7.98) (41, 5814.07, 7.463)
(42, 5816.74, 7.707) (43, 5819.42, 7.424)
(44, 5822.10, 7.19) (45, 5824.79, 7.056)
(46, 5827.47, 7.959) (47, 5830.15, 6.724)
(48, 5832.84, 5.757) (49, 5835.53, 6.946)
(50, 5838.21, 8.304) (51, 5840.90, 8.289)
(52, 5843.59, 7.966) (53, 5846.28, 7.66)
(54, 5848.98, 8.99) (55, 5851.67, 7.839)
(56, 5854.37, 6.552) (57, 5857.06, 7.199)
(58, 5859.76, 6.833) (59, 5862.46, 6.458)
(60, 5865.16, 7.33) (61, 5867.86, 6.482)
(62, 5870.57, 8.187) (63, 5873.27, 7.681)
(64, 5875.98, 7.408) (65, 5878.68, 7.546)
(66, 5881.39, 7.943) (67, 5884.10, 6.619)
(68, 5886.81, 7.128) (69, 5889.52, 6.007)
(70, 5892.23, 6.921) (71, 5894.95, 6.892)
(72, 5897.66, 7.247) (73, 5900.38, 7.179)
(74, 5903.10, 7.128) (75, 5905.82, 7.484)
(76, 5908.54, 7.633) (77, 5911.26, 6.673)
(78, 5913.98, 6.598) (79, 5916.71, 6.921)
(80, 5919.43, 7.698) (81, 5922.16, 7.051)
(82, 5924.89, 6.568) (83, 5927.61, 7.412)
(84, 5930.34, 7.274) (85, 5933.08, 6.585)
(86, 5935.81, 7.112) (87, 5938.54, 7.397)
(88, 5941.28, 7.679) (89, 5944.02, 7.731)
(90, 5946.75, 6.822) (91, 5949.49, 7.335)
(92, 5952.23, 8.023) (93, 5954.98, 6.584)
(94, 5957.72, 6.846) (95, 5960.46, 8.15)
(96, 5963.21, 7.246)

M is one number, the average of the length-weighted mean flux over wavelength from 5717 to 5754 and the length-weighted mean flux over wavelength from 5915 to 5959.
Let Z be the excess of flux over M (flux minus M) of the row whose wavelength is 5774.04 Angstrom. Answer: -0.2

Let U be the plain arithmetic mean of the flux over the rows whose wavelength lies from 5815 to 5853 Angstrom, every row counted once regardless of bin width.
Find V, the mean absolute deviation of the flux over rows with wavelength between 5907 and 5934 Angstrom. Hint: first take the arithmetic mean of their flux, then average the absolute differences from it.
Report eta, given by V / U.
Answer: 0.049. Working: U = 7.56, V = 0.37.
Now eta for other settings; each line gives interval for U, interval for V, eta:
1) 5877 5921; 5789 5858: 0.075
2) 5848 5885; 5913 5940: 0.043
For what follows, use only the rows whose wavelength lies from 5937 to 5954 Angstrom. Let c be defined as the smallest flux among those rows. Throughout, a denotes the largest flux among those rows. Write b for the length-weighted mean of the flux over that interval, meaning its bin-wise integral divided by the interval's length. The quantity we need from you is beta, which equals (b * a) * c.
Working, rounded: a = 8.023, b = 7.47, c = 6.822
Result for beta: 409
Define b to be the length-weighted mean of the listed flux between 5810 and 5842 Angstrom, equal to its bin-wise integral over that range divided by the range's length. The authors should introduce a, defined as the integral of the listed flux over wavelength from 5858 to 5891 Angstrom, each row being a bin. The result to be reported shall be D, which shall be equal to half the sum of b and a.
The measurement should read 121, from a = 235.5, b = 7.39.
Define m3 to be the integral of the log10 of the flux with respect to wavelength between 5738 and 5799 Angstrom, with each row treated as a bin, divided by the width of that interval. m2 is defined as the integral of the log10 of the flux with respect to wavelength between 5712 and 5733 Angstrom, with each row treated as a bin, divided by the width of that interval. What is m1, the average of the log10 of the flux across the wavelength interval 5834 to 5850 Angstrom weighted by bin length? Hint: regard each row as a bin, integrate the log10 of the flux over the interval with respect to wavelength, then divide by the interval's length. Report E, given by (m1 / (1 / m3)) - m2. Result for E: -0.09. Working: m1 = 0.900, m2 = 0.857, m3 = 0.850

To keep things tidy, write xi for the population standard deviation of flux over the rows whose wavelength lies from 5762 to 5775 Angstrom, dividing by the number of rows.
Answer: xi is 0.49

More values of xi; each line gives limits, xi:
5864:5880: 0.51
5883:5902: 0.40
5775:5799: 0.51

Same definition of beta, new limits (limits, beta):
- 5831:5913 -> 376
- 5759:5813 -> 369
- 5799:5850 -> 394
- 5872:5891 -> 343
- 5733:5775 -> 363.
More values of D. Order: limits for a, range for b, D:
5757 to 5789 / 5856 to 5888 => 115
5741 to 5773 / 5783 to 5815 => 119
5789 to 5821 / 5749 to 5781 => 125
